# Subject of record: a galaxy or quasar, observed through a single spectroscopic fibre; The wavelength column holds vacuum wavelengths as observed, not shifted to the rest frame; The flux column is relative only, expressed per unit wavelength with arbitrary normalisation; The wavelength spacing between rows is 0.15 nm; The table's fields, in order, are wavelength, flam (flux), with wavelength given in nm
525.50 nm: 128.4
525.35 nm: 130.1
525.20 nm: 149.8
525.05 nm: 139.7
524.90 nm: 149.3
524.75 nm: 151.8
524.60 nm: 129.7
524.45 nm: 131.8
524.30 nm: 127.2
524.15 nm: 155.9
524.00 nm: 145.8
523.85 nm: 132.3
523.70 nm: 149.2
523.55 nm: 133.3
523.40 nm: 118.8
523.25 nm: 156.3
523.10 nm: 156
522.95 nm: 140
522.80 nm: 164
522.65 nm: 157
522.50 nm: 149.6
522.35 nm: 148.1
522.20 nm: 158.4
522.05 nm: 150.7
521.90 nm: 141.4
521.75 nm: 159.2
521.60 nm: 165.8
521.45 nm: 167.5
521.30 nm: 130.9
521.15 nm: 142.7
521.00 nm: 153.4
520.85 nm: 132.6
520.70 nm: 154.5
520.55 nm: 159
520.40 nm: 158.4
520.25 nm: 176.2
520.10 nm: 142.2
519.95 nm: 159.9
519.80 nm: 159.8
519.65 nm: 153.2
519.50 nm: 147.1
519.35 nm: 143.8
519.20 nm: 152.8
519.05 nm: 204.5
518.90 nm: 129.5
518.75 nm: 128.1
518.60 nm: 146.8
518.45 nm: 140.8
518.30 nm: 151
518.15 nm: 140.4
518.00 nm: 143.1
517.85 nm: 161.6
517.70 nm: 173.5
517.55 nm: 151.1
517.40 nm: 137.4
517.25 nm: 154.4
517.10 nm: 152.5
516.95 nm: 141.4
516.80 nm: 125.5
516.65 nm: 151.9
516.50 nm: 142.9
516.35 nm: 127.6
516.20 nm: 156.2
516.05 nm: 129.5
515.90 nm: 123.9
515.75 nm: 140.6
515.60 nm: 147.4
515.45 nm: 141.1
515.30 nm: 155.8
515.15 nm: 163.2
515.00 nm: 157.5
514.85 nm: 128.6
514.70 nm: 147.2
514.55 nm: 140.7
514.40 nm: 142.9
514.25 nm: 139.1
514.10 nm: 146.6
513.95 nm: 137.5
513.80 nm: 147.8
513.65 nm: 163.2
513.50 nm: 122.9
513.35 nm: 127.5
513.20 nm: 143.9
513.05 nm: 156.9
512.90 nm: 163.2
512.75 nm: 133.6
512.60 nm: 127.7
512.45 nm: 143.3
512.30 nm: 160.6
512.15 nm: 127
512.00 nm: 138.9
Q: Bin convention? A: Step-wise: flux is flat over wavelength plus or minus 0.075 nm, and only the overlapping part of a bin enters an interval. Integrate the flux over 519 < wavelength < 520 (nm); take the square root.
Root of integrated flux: 13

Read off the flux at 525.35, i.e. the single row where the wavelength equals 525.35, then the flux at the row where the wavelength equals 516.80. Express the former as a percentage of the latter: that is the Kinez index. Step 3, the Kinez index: 104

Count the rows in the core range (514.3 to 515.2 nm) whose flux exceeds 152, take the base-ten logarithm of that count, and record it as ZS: 0.3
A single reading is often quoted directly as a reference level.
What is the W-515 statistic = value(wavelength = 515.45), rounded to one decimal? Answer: 141.1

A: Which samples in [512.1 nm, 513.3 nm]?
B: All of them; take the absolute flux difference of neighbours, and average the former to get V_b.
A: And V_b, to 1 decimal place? 17.3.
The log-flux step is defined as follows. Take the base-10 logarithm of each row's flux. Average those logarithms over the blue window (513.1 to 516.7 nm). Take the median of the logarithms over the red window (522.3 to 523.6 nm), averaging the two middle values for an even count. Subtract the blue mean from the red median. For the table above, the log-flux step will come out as 0.022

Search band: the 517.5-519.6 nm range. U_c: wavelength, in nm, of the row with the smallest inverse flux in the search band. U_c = 519.05 nm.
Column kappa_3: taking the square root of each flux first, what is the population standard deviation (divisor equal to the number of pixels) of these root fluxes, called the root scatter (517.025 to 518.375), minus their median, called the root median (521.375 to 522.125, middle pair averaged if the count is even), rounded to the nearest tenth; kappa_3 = -12.2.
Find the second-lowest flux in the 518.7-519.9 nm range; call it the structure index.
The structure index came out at 129.5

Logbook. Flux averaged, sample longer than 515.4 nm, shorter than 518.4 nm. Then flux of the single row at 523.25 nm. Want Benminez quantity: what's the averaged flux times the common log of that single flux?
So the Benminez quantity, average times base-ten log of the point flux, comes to 317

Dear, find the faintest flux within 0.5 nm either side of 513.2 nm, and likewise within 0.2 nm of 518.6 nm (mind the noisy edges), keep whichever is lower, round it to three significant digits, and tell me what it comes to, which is 123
